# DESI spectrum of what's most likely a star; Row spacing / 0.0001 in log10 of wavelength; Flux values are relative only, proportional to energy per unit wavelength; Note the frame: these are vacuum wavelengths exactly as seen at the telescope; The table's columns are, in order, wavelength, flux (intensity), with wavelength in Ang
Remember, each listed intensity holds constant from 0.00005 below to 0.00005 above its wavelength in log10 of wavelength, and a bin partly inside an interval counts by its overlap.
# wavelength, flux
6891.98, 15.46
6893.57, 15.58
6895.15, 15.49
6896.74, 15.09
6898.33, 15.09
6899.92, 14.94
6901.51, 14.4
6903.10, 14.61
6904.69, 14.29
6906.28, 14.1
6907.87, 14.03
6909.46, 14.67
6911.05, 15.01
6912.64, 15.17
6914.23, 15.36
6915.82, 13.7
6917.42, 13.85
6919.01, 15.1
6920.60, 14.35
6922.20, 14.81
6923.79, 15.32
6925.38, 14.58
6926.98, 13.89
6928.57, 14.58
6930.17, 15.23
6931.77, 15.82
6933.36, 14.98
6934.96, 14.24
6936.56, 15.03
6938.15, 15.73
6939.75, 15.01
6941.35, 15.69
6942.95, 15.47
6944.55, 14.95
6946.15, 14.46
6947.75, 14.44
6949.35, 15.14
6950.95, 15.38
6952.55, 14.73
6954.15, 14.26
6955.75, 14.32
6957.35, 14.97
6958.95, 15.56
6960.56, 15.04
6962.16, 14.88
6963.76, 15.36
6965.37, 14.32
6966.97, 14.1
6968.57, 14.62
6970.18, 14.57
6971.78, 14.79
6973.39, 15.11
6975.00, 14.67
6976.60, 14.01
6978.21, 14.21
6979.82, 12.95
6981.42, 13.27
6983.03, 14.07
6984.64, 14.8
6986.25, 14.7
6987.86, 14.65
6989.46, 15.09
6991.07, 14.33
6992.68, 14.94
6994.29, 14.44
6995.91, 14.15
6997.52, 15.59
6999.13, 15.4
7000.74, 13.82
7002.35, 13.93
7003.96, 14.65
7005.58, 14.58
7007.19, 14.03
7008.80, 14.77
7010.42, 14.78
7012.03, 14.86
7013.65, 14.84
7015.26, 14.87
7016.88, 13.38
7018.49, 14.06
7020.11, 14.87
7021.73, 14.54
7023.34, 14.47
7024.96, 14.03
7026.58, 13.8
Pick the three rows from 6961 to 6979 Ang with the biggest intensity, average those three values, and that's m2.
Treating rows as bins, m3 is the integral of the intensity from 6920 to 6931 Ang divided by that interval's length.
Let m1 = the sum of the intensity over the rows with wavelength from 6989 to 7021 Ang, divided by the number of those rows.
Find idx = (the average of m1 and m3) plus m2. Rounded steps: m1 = 14.6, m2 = 15.1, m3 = 14.68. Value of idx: 29.7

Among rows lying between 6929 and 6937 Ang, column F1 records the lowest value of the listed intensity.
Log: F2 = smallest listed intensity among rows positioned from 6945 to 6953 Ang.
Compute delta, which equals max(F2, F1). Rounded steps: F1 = 14.24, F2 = 14.44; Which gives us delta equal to 14.4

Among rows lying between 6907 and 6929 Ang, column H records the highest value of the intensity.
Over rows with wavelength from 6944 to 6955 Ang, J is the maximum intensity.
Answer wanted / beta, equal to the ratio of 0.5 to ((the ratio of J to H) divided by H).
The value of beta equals 7.67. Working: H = 15.36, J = 15.38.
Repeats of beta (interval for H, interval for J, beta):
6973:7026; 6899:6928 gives 7.91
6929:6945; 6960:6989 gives 8.15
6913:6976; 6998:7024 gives 8.13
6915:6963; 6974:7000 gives 8.03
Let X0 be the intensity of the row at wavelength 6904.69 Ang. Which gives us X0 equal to 14.29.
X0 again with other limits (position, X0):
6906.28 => 14.1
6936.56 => 15.03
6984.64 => 14.8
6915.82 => 13.7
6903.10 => 14.61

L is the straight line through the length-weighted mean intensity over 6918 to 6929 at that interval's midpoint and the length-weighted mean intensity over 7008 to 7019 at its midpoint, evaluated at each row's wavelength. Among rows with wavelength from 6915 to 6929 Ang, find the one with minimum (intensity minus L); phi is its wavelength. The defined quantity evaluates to 6915.82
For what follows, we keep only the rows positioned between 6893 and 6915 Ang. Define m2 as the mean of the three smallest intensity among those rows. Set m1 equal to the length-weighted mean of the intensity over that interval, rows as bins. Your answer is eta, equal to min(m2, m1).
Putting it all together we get 14.1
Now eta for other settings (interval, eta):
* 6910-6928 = 13.8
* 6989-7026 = 13.7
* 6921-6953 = 14.2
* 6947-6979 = 14.1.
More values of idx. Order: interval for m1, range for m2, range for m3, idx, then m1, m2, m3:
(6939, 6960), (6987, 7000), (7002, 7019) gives 30.1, 15.0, 15.4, 14.45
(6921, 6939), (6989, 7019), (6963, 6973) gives 30.1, 14.9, 15.4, 14.64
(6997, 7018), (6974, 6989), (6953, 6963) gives 29.4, 14.6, 14.7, 14.84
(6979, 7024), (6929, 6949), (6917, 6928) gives 30.3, 14.5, 15.7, 14.59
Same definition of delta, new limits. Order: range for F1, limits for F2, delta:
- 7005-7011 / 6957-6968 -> 14.1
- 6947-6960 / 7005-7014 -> 14.3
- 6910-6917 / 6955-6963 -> 14.3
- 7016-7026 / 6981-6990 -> 13.4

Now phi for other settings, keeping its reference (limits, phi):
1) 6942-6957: 6954.15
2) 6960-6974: 6966.97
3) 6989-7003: 7000.74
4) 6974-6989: 6979.82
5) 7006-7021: 7016.88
